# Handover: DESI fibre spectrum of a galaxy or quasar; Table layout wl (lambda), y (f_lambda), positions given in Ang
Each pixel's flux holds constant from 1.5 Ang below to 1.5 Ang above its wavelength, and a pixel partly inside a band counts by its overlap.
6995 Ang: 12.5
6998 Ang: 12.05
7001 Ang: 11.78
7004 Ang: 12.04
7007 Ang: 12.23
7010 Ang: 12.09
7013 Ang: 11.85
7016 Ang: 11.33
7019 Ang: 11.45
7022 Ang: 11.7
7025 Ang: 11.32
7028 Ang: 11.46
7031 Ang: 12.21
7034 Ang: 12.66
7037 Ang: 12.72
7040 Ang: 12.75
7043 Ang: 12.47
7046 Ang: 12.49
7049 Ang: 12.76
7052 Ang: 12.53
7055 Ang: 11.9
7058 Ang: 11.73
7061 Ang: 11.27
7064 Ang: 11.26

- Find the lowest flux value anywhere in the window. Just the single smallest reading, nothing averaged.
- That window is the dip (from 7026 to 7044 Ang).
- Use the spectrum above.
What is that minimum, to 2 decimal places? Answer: 11.46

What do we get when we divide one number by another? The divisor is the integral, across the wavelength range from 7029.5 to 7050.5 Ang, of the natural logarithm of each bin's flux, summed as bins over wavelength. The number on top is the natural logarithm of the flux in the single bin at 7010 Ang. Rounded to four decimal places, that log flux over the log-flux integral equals 0.0469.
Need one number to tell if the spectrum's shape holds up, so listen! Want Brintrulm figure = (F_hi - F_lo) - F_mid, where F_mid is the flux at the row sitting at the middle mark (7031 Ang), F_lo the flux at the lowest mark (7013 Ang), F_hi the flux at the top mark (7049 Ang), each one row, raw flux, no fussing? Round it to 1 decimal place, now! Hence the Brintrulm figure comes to -11.3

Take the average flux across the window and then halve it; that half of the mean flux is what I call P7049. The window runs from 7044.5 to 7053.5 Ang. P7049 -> 6.30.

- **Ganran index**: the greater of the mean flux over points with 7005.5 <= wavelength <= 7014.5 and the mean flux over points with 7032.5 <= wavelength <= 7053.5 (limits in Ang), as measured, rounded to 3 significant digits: 12.6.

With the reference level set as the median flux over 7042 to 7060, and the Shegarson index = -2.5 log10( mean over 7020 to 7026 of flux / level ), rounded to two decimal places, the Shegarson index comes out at 0.09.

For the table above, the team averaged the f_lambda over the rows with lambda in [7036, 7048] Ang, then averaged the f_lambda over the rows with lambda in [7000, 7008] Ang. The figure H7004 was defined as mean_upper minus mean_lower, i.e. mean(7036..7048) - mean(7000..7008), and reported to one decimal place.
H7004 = 0.6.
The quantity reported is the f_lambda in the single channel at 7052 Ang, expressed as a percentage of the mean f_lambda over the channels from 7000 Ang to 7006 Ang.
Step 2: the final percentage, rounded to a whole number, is 105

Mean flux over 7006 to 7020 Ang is 11.79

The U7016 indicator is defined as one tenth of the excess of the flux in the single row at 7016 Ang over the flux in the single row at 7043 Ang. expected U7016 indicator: -0.11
